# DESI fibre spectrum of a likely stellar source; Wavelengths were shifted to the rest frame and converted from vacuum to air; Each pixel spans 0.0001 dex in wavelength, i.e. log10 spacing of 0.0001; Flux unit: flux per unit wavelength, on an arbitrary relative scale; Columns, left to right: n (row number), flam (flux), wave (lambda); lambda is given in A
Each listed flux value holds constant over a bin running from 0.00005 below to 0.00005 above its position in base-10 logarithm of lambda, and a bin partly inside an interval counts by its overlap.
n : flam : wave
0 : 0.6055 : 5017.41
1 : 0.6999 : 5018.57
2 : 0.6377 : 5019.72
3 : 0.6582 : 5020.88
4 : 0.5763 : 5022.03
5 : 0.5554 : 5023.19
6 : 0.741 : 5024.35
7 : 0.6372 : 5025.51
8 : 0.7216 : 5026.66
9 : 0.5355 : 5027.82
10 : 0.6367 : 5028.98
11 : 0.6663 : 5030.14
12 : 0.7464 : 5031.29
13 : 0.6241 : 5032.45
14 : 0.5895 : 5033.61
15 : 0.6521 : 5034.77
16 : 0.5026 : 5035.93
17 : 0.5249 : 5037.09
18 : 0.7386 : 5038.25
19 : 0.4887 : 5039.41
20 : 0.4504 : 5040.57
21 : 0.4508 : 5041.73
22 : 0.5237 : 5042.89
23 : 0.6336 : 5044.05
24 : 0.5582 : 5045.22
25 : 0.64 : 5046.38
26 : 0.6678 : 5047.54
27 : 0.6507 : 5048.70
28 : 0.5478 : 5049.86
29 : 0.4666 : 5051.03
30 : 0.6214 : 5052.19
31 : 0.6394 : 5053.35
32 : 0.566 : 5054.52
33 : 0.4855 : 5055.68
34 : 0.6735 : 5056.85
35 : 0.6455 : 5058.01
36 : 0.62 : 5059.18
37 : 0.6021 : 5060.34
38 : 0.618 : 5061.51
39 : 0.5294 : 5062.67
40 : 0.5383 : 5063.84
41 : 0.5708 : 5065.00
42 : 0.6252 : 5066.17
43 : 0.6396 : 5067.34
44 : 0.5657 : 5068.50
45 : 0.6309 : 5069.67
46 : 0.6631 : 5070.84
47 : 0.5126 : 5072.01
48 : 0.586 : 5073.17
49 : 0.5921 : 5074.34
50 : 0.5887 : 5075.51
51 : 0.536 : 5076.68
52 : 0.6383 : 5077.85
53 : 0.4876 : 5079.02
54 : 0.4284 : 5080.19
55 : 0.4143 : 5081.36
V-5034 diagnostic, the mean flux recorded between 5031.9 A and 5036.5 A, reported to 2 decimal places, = 0.59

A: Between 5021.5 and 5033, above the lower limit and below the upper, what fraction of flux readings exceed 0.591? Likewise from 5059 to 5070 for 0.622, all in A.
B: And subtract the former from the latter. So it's -0.40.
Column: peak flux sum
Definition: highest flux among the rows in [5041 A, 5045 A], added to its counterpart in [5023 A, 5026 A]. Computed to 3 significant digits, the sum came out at 1.37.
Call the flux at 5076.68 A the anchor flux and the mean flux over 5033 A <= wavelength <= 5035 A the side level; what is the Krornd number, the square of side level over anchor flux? 1.3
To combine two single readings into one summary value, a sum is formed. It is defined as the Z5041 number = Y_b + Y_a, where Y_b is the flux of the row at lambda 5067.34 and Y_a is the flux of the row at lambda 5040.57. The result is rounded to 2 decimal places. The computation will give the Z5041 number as 1.09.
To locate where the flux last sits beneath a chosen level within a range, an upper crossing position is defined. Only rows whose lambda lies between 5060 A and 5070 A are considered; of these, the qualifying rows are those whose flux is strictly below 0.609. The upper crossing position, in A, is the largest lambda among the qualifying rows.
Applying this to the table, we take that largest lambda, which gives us 5068.50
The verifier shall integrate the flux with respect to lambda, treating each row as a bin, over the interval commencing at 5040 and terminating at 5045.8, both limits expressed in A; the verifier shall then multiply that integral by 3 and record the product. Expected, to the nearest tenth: 9.1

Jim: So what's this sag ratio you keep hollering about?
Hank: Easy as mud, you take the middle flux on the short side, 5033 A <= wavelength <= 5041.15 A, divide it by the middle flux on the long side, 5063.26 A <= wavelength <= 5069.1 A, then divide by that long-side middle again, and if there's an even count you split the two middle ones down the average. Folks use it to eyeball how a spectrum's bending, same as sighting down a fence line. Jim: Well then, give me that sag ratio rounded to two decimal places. 1.61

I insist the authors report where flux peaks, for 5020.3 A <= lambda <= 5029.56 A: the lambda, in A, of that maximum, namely 5024.35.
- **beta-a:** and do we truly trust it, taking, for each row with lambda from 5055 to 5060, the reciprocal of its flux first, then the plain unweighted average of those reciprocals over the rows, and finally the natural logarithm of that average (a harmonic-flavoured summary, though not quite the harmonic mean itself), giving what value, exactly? 0.52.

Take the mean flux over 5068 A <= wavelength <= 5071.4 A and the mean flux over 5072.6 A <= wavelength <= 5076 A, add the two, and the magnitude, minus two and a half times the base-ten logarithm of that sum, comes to -0.21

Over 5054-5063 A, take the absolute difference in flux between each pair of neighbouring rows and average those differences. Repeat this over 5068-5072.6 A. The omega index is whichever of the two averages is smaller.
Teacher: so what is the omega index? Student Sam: 0.063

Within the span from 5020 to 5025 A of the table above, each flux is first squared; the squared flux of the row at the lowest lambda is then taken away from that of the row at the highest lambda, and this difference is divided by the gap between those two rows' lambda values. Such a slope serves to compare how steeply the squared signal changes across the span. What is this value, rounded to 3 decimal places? 0.033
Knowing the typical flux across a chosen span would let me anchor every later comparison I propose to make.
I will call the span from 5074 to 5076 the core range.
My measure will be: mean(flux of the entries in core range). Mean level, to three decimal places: 0.590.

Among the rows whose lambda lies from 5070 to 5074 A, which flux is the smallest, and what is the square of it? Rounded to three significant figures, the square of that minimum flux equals 0.263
